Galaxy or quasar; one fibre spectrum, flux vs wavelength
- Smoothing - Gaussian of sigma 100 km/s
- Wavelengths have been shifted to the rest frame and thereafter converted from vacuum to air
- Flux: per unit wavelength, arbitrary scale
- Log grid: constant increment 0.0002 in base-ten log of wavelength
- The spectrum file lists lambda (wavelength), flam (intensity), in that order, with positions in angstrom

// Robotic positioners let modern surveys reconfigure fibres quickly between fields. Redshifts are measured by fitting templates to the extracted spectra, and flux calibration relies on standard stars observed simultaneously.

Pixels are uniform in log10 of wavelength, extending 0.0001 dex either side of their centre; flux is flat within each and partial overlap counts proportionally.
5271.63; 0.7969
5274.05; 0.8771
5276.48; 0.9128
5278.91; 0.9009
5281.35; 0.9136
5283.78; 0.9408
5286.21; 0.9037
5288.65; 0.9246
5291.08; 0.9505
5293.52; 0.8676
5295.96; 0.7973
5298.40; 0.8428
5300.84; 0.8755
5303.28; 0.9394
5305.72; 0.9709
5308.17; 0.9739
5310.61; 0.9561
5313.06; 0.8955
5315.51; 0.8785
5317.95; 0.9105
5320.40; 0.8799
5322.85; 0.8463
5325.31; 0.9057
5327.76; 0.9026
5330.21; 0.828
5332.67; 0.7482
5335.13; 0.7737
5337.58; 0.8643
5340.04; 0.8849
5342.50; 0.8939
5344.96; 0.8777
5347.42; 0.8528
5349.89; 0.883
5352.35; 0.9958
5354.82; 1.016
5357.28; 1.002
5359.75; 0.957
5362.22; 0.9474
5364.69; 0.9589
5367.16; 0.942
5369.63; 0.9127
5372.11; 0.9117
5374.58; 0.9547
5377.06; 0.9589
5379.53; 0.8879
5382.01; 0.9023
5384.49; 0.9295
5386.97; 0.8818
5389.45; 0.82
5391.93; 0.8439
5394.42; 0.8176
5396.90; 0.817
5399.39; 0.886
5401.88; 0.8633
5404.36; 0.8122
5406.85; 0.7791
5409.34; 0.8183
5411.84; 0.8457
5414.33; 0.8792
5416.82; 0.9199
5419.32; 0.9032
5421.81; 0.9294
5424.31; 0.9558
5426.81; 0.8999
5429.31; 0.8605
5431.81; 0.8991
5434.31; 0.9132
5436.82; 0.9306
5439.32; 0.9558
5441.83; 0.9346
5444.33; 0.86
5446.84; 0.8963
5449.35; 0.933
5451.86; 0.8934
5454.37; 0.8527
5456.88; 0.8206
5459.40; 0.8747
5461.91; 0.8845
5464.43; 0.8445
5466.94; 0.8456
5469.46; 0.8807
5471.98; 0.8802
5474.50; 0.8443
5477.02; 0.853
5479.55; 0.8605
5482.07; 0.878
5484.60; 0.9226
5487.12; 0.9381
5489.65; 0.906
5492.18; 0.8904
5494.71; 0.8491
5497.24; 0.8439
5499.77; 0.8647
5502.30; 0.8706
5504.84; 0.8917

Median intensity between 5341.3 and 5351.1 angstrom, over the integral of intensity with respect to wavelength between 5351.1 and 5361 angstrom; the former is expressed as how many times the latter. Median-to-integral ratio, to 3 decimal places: 0.090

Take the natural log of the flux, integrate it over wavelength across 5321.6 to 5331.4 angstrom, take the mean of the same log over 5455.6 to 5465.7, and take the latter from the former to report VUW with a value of -1.21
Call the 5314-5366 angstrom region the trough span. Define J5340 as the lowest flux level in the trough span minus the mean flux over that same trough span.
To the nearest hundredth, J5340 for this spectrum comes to -0.15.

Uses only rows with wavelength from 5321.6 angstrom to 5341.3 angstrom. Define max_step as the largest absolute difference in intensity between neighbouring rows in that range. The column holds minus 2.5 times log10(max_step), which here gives 2.61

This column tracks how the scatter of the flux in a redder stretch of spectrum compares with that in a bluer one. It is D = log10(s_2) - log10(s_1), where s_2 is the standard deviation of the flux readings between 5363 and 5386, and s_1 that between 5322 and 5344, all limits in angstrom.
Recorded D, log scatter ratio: -0.33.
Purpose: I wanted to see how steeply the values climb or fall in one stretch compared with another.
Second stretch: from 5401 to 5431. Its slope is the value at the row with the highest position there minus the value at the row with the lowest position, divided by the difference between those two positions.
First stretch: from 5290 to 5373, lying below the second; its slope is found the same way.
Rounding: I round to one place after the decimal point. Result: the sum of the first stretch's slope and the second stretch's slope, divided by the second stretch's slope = 5.7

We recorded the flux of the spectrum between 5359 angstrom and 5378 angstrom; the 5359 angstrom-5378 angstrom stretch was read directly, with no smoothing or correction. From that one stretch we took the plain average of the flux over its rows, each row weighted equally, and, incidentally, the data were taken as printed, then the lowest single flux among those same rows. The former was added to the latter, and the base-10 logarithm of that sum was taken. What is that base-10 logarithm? 0.27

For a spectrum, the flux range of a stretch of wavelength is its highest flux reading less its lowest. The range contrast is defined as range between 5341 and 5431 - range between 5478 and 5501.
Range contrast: 0.14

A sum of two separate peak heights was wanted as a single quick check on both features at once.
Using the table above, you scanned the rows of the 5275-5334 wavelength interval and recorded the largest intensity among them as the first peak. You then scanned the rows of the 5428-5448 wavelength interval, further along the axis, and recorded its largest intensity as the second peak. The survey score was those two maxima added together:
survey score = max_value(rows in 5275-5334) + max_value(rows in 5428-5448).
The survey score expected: 1.93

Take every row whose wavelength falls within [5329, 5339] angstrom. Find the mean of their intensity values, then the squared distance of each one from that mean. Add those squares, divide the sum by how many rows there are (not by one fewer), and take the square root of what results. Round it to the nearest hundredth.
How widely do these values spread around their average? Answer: 0.05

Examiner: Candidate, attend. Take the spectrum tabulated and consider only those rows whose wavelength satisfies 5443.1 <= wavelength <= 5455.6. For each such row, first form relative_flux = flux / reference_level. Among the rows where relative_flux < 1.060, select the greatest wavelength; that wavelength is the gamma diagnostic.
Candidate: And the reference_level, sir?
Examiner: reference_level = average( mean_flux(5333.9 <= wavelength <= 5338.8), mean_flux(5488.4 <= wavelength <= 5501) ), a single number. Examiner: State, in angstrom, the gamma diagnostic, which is 5454.37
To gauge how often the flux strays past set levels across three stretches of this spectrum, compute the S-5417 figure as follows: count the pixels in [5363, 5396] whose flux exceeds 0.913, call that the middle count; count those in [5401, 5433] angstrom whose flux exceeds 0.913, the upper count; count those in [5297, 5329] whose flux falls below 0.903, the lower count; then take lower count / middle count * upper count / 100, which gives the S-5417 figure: 0.042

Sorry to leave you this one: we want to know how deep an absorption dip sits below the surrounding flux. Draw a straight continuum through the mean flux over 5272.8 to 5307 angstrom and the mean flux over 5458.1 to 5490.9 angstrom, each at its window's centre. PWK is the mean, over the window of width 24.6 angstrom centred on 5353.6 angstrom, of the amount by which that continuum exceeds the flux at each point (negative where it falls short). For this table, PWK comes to -0.05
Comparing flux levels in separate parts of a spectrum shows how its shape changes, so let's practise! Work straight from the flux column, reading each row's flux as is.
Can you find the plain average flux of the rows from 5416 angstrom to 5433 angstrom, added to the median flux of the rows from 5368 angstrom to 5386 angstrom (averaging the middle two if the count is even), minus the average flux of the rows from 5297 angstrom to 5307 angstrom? 0.92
